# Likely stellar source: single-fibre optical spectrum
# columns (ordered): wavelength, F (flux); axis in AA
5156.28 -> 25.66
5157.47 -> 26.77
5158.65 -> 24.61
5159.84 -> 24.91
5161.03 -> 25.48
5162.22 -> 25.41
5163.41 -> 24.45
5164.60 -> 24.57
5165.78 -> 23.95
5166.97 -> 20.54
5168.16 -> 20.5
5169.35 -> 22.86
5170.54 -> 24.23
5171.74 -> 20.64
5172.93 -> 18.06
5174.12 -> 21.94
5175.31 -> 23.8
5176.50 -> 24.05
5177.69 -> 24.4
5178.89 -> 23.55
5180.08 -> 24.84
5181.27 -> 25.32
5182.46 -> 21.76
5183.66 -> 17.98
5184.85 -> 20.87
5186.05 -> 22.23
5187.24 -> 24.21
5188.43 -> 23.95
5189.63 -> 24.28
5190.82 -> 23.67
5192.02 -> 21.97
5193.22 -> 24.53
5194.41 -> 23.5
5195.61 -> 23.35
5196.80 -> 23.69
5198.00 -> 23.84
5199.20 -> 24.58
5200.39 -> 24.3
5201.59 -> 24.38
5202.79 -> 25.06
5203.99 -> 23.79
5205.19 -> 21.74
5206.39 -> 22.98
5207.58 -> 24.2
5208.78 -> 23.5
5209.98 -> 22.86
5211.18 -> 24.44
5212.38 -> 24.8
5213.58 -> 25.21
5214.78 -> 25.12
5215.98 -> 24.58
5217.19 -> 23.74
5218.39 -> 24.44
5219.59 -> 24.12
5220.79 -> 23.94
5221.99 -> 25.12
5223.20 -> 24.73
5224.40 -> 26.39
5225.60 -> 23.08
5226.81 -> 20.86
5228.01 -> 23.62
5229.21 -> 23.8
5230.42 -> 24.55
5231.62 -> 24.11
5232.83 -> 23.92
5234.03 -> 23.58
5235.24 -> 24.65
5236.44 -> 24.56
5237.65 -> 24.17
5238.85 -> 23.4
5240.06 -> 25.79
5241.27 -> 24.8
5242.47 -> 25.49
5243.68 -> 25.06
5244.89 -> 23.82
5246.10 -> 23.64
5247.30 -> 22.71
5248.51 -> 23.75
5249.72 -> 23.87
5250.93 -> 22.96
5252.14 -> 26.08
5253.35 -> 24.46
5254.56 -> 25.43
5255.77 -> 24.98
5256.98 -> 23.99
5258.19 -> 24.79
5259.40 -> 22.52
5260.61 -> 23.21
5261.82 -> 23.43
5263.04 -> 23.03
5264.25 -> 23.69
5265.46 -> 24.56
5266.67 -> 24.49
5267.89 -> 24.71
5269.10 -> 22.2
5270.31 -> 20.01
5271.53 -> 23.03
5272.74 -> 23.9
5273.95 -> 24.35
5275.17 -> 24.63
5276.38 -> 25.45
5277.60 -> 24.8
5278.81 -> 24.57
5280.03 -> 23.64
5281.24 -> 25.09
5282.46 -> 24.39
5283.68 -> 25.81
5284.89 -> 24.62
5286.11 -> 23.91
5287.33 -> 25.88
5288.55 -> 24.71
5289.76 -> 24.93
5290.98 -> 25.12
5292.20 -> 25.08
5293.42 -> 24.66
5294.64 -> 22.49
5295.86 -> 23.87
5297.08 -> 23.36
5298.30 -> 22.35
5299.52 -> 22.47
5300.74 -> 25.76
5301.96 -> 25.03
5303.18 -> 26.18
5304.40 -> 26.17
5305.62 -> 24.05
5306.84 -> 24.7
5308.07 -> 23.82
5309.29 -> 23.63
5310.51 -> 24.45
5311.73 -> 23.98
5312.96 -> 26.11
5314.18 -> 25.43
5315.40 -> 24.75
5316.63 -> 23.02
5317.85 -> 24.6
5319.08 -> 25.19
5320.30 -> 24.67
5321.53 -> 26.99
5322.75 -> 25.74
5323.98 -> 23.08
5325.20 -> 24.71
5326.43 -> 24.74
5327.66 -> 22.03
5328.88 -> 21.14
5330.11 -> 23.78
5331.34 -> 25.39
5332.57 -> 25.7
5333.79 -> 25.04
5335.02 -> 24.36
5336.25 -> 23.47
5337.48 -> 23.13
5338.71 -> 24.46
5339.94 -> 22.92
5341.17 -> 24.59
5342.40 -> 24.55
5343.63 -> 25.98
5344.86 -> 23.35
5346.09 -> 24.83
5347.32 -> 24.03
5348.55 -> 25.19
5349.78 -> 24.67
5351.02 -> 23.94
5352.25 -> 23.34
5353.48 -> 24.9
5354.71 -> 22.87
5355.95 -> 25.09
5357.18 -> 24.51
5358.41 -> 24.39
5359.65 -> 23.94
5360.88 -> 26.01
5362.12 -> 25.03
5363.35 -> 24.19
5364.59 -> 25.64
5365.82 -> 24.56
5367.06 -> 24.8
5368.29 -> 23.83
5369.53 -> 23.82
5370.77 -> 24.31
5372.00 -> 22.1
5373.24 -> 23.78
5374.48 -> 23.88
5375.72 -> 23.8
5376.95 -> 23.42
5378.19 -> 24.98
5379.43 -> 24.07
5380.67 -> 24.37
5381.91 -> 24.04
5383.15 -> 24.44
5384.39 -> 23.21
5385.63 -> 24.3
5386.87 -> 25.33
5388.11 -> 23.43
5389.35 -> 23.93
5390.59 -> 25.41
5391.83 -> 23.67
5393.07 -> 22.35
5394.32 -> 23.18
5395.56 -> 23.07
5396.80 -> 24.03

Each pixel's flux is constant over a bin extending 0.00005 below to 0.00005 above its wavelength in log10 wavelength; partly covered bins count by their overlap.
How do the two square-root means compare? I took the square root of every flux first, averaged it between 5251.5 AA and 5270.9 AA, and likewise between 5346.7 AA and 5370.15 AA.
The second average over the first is 1.013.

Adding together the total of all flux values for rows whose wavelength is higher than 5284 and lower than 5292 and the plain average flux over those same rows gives 174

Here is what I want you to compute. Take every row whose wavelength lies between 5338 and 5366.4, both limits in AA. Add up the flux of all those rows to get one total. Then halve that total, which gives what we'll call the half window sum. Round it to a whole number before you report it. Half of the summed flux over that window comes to 281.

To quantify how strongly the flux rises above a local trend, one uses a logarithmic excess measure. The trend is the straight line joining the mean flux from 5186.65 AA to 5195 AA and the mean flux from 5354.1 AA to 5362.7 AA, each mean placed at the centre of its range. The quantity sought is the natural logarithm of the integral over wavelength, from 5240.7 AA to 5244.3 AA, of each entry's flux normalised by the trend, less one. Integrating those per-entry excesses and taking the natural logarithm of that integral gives -1.8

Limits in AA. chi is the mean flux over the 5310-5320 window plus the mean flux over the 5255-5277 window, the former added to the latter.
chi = 48.4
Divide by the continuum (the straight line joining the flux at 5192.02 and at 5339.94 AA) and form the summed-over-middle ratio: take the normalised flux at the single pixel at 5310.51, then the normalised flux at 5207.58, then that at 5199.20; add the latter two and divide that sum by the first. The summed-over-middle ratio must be 2.06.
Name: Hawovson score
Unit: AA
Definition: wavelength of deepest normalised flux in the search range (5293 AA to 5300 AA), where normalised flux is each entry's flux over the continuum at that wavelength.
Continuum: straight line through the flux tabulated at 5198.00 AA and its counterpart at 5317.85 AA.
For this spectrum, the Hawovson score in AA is 5298.30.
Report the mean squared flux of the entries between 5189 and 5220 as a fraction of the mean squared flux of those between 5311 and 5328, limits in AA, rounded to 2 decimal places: 0.94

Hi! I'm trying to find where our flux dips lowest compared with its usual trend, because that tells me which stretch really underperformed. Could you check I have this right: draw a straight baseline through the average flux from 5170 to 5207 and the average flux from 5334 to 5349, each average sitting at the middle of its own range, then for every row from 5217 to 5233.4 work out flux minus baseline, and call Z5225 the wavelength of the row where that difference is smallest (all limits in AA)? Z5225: 5226.81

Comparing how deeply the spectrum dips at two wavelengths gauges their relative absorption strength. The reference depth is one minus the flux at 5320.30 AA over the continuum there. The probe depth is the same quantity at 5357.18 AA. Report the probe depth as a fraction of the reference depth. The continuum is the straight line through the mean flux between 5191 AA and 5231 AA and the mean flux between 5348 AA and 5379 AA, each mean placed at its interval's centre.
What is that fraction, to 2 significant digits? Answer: 0.51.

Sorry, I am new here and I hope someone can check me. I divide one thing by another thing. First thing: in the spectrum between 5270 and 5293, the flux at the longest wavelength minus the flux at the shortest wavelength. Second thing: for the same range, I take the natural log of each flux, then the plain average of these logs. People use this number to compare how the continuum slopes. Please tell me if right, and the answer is 1.6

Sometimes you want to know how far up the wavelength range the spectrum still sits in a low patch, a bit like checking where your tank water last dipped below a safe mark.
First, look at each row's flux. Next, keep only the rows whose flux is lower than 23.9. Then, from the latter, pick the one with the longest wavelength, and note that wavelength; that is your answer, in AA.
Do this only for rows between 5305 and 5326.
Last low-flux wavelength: 5323.98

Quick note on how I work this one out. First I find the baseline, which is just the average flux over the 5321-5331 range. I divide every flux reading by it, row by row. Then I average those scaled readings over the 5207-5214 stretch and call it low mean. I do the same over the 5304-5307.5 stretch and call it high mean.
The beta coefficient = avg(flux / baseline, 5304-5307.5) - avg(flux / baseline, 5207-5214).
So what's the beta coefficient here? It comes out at 0.03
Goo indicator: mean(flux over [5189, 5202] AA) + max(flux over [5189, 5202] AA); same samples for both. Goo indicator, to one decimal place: 48.4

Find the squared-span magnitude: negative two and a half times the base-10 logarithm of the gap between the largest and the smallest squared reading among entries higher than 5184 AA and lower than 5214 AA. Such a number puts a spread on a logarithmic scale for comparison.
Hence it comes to -5.75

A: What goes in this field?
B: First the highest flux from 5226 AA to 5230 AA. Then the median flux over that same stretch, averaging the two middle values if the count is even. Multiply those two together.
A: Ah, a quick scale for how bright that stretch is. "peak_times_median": 562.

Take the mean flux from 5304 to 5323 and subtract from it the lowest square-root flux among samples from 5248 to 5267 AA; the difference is 20.1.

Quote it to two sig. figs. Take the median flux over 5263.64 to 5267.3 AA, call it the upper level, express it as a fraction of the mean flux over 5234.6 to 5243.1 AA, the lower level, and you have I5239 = 0.99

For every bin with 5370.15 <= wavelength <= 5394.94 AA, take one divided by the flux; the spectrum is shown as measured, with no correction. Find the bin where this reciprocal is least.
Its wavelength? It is 5390.59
